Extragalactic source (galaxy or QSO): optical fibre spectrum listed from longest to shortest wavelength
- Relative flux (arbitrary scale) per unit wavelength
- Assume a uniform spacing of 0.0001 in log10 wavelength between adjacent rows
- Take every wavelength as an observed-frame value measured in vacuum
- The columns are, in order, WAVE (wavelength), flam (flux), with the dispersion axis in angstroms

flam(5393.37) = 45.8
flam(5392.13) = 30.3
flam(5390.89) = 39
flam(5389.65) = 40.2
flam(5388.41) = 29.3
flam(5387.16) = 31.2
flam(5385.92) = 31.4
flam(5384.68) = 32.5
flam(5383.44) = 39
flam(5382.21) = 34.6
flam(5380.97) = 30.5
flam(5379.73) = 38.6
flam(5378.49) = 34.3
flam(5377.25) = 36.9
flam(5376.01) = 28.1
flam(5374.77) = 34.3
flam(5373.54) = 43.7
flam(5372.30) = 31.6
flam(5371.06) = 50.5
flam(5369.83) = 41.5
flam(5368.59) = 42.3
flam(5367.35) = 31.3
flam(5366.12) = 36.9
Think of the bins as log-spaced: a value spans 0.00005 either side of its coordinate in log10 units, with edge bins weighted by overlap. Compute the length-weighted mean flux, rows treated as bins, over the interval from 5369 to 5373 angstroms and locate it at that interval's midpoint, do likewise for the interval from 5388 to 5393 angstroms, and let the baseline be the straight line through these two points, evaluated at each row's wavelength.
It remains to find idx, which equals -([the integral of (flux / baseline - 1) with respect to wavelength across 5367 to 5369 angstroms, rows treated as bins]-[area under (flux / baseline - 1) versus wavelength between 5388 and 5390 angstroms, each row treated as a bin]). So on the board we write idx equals 0.2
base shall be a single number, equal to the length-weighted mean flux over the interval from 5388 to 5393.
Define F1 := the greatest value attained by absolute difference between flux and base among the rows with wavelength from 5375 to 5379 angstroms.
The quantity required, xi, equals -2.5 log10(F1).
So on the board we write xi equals -2.2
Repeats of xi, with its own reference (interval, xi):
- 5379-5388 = -1.8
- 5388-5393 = -2.0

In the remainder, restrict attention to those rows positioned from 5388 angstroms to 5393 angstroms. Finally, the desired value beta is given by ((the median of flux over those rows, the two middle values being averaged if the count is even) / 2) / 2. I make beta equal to 8.7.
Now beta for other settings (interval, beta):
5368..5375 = 10.5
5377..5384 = 8.9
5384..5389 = 7.8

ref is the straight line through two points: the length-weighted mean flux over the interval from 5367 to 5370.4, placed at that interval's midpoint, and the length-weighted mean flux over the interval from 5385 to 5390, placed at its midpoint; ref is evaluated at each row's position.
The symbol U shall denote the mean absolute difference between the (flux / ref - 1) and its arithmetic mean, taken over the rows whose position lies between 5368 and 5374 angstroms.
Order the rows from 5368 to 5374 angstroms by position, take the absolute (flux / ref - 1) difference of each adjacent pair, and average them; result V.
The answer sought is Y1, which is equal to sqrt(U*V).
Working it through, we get 0.18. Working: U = 0.119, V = 0.27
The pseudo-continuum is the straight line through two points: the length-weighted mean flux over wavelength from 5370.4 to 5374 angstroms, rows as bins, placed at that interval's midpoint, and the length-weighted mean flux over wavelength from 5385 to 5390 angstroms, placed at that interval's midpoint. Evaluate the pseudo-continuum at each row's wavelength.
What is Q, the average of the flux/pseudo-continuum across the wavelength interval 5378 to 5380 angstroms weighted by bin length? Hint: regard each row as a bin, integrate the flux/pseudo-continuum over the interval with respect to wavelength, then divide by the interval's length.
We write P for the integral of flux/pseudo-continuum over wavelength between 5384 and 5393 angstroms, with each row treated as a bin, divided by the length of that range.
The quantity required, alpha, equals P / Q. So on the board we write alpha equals 1.11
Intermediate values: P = 1.06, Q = 0.96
